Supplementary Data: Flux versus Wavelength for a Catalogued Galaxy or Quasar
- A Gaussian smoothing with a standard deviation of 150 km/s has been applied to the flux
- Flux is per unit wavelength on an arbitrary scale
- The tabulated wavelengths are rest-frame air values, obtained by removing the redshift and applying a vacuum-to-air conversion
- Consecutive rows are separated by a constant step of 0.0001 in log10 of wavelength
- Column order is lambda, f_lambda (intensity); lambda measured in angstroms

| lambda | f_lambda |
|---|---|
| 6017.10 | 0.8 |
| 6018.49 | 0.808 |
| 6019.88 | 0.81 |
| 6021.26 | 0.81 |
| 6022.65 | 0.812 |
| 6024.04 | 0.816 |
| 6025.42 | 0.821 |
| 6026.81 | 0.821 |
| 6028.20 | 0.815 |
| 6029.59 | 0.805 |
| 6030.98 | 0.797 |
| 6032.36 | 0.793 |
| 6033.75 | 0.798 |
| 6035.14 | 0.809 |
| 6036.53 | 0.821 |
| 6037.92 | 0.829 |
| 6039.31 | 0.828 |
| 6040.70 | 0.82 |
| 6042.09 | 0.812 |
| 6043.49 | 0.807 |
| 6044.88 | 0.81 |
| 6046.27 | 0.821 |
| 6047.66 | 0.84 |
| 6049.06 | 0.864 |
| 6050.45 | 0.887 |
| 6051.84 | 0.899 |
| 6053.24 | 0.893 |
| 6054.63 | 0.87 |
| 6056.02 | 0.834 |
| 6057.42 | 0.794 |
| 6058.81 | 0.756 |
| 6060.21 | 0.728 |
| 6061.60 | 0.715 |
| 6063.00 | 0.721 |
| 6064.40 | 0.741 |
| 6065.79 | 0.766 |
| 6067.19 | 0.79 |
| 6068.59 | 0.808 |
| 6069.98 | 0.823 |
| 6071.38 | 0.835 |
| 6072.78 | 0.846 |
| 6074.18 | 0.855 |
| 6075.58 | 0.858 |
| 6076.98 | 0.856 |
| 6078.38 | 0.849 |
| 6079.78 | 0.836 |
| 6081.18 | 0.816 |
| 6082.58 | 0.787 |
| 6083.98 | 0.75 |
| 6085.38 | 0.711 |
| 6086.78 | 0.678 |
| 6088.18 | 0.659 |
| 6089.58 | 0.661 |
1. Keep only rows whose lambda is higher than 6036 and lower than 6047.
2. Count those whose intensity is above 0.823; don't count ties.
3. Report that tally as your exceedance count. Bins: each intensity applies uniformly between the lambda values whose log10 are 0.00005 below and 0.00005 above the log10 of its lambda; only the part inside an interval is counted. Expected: 2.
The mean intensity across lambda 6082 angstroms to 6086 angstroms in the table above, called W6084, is 0.749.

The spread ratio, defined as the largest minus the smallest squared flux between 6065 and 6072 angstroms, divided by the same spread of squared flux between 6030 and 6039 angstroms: 1.9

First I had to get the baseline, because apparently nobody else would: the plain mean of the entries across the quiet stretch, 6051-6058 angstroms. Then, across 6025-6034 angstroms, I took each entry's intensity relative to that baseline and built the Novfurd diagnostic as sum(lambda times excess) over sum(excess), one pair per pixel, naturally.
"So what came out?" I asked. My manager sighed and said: 6030.1 angstroms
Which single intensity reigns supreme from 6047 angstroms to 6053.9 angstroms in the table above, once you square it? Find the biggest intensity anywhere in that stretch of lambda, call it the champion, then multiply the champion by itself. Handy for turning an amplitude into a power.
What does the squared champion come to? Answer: 0.808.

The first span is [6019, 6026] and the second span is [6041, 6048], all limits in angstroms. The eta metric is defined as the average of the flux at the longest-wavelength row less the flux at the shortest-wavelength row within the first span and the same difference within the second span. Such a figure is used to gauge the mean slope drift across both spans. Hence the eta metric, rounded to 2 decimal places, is 0.02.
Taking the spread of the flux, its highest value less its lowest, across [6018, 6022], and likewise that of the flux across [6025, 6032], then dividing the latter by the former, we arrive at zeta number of 12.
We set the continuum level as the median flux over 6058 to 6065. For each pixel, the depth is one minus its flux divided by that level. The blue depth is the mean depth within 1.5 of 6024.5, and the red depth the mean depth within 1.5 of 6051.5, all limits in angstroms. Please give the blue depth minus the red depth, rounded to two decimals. 0.10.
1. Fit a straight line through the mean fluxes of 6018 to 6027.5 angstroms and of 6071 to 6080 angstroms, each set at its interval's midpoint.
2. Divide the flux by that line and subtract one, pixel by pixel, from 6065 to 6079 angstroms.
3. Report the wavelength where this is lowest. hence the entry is 6065.79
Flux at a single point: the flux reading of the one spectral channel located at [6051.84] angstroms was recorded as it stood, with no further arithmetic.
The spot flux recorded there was 0.899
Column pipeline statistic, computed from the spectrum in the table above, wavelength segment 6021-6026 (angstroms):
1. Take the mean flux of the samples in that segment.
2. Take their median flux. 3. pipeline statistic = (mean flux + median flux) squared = 2.65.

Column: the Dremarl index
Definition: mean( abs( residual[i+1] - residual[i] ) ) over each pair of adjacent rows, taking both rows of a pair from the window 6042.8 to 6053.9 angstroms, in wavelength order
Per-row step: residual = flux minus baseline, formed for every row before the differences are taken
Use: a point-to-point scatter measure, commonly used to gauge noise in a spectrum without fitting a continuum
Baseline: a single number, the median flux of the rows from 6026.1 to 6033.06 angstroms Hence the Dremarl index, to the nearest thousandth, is 0.014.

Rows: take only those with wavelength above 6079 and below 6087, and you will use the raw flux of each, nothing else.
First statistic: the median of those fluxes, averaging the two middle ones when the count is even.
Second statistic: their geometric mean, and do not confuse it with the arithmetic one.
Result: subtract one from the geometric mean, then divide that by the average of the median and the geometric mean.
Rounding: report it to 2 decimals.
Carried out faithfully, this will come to -0.31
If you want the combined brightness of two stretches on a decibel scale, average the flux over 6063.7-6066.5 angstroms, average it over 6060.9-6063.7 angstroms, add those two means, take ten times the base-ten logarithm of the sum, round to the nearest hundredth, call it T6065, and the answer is 1.68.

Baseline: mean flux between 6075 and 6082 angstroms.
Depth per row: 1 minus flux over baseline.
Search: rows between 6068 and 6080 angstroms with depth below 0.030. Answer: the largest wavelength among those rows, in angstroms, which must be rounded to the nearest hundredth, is 6079.78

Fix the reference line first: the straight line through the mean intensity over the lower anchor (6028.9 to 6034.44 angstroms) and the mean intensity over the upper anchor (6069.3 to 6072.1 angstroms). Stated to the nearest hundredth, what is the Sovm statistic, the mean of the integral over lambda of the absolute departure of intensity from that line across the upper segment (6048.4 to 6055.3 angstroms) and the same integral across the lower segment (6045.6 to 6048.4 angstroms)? 0.27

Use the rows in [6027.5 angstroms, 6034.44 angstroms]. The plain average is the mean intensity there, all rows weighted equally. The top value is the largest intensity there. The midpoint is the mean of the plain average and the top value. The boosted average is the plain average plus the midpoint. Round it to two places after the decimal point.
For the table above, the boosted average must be 1.61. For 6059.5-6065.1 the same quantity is 1.46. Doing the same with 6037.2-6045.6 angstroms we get 1.64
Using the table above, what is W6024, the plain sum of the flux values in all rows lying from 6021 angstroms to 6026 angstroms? 3.259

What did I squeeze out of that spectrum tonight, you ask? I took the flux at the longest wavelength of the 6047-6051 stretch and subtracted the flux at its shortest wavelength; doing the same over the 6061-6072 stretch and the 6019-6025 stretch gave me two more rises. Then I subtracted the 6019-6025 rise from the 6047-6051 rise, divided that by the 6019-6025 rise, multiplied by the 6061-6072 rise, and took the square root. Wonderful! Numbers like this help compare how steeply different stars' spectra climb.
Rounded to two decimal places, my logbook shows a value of 0.91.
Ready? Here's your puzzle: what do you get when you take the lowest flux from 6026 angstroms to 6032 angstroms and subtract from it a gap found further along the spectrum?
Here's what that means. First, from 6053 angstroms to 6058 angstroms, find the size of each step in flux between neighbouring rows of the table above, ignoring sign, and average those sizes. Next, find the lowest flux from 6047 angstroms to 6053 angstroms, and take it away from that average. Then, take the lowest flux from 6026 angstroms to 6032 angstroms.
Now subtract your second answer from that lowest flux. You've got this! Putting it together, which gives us 1.60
